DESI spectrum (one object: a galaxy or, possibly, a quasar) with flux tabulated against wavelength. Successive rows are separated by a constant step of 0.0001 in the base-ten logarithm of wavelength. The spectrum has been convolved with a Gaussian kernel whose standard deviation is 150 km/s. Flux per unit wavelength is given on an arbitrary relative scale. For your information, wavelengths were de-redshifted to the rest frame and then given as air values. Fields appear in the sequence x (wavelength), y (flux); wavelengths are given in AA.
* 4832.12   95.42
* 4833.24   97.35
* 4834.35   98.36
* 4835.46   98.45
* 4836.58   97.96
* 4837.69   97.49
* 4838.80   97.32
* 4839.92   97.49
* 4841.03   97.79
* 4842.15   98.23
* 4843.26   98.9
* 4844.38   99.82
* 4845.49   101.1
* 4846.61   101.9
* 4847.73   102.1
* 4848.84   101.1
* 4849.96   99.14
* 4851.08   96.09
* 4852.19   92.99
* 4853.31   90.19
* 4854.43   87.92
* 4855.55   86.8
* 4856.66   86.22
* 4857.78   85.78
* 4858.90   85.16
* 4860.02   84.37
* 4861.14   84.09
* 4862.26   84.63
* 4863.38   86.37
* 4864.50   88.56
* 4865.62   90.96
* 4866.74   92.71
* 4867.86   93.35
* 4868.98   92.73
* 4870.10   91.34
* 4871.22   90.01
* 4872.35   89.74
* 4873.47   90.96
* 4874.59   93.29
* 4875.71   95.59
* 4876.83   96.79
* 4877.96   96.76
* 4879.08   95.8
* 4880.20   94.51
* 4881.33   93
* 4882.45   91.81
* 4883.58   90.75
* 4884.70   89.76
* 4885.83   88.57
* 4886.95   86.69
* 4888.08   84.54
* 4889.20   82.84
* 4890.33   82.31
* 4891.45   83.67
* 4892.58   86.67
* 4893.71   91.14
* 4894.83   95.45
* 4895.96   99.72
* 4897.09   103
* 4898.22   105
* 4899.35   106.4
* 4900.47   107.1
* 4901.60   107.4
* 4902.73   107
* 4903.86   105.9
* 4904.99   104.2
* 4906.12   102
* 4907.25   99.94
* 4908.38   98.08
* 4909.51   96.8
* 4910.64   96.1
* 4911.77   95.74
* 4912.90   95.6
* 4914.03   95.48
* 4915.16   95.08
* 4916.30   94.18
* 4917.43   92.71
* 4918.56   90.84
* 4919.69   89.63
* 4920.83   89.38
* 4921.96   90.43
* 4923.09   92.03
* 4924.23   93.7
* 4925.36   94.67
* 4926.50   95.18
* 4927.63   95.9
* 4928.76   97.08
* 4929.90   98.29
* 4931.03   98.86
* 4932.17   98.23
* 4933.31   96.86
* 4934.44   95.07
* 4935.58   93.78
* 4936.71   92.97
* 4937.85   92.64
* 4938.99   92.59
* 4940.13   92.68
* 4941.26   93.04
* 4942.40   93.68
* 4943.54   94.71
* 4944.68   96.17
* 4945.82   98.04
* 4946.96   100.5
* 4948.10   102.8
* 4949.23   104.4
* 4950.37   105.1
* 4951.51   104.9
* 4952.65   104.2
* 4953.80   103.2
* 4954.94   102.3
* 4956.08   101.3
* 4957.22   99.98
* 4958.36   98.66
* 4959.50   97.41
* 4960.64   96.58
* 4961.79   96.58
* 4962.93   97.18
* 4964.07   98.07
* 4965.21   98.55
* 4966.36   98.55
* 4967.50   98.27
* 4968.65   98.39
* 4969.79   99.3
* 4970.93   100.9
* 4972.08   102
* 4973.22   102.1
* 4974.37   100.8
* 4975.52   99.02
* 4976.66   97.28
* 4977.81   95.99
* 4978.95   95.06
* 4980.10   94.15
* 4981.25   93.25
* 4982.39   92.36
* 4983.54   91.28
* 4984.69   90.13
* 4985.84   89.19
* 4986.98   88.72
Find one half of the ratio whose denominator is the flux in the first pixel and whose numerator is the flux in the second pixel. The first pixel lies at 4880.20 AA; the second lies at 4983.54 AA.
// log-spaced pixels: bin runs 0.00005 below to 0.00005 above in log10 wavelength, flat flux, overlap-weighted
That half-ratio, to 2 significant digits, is 0.48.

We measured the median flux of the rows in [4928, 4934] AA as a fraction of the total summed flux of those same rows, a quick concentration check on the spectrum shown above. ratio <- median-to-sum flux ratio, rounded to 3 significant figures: 0.201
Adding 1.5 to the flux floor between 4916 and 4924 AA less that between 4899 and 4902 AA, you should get -16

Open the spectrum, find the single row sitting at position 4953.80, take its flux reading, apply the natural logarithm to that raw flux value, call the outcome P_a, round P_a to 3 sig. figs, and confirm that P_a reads 4.64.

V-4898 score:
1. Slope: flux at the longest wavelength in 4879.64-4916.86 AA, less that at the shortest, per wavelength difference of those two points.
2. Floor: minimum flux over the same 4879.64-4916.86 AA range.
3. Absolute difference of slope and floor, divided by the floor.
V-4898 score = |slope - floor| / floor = 1.00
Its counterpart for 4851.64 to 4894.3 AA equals 1.00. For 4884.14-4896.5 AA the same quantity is 0.99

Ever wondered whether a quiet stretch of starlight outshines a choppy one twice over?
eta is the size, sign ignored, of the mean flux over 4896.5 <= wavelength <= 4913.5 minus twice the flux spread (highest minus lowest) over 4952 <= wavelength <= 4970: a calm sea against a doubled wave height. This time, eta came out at 87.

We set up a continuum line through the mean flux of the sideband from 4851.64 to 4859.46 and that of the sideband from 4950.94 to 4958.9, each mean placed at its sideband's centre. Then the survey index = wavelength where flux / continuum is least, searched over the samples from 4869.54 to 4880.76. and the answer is 4872.35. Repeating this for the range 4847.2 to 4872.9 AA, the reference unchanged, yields 4861.14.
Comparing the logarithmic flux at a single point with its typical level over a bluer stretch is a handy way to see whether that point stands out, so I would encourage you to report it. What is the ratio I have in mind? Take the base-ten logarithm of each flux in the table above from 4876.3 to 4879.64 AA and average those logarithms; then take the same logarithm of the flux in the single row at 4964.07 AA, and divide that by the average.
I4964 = 1.004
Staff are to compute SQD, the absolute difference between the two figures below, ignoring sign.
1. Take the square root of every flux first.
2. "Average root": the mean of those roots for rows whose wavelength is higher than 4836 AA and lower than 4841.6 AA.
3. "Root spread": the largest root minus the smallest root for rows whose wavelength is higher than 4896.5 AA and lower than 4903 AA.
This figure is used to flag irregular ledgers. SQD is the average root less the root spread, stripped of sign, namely 9.7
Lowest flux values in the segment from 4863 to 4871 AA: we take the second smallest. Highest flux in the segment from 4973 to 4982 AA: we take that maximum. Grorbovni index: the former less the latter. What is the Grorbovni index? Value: -14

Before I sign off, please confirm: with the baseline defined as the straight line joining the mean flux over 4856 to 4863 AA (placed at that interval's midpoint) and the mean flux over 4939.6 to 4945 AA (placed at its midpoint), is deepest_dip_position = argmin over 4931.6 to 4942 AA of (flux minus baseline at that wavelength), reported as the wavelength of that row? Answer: 4940.13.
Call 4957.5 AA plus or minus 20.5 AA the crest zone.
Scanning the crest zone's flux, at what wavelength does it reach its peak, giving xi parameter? 4950.37 AA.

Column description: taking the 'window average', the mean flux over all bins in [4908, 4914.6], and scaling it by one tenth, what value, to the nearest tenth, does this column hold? 9.6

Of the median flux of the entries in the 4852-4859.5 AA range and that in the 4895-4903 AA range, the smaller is 86.8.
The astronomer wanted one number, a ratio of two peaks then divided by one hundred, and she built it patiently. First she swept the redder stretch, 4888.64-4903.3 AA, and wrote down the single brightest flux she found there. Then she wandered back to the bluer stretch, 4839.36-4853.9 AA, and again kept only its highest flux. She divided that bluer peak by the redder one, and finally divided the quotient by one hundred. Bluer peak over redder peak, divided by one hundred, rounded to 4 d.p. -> 0.0095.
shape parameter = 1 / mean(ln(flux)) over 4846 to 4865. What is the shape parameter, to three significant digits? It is 0.222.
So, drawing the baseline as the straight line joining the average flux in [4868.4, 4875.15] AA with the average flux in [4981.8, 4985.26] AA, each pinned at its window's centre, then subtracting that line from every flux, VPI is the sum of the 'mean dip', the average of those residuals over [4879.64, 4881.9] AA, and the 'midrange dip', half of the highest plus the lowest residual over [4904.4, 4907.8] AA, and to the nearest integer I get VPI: 13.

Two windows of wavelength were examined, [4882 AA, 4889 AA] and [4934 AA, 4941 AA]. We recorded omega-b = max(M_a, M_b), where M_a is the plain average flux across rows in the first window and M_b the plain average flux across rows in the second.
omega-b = 93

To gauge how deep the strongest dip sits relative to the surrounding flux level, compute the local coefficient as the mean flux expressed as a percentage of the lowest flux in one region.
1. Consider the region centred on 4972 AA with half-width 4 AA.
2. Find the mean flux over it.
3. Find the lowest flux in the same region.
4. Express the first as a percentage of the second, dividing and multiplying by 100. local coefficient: 102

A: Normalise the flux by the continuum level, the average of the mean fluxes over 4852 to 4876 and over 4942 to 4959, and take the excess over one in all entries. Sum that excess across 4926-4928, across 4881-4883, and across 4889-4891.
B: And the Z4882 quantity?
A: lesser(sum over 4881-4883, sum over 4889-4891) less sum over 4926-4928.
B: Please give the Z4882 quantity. -0.3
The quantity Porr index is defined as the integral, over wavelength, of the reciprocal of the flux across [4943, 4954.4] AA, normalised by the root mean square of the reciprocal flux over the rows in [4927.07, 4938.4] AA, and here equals 10.8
